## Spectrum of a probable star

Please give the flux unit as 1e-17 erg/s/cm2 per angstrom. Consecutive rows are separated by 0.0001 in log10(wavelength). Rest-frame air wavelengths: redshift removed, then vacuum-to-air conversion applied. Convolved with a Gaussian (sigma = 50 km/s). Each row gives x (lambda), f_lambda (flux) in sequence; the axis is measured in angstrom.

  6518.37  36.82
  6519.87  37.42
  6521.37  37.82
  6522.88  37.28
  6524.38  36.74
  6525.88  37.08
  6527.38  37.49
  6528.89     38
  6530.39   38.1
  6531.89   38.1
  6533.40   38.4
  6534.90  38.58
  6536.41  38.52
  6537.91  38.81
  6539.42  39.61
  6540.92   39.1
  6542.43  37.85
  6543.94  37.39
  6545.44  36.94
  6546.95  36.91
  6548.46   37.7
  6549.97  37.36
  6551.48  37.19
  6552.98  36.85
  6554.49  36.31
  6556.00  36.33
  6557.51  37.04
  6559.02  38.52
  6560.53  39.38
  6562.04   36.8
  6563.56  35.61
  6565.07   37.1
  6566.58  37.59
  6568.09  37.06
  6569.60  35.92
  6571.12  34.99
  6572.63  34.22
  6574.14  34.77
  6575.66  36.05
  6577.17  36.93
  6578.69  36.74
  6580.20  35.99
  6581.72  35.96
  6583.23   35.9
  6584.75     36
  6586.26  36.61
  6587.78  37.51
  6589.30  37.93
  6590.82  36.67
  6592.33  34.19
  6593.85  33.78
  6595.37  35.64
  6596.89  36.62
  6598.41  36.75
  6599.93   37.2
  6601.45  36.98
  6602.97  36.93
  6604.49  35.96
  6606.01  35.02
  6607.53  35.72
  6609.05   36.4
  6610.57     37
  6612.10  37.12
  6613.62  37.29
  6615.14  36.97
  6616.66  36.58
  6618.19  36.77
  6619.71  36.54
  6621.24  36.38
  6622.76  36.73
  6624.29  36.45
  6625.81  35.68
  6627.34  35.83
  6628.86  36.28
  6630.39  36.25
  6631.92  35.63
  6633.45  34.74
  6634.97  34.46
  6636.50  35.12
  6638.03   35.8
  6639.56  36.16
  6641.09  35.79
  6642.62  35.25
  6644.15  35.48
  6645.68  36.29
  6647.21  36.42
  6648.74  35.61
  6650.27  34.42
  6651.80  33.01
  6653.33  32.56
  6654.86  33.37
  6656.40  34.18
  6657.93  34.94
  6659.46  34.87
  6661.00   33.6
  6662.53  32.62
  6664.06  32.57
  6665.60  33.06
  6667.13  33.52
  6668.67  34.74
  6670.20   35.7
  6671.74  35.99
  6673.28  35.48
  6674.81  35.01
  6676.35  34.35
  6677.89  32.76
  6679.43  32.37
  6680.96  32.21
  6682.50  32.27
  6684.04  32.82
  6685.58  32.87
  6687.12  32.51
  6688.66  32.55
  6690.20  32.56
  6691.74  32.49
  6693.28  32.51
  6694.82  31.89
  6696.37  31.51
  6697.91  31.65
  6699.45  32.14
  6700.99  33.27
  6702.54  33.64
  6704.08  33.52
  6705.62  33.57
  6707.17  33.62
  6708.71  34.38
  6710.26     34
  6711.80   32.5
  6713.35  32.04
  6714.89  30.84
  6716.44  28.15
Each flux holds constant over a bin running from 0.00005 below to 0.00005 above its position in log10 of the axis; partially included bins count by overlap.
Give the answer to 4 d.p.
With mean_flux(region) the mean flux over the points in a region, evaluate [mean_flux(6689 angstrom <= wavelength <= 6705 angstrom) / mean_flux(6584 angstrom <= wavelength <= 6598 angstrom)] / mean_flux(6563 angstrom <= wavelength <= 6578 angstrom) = 0.0250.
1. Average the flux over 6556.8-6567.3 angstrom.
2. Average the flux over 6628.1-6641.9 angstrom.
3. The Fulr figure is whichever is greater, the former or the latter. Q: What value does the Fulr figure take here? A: 37.4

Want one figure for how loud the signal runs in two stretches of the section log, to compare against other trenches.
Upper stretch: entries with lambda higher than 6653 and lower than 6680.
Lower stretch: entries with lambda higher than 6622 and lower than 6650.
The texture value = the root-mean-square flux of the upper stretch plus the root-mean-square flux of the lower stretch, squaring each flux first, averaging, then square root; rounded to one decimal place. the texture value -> 69.8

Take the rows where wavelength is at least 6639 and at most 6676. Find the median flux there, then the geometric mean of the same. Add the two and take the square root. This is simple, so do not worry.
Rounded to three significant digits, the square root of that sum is 8.34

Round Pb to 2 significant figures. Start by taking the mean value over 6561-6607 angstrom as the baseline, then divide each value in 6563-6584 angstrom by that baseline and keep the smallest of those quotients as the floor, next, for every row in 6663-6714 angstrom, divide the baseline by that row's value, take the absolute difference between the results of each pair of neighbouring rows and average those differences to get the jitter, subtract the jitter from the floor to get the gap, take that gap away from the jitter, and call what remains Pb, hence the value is -0.92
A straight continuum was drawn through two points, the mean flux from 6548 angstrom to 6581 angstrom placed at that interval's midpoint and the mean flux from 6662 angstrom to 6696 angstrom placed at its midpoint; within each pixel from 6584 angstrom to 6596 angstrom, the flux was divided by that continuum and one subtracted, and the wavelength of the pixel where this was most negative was 6593.85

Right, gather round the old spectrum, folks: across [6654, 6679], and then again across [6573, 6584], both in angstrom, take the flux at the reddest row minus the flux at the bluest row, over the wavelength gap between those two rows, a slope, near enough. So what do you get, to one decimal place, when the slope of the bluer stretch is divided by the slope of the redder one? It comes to -4.7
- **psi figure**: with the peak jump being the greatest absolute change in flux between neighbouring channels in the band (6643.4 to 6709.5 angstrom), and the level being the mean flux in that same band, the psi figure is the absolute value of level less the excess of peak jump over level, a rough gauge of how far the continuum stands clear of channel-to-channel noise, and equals 66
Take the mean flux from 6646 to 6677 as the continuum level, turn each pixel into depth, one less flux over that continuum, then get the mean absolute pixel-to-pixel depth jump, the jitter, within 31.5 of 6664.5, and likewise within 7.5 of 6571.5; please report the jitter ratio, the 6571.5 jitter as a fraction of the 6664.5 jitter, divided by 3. 0.46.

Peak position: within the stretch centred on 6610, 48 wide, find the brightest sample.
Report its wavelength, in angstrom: 6589.30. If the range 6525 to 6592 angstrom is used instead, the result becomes 6539.42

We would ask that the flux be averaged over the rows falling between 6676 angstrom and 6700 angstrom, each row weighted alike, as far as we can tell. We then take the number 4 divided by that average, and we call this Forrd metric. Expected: 0.123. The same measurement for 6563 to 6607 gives 0.111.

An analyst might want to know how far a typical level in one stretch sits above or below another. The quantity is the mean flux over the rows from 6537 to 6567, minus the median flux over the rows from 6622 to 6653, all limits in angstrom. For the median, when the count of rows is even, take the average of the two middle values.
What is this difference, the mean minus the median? 1.8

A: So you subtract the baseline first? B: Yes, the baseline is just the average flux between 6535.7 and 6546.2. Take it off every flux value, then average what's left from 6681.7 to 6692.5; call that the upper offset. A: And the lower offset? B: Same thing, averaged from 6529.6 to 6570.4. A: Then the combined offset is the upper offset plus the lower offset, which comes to -6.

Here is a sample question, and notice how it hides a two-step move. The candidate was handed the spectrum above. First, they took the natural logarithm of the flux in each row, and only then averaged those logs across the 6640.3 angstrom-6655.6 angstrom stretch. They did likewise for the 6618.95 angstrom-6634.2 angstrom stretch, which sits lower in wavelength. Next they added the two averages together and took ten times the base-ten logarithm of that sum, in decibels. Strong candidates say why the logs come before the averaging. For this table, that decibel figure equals 8.53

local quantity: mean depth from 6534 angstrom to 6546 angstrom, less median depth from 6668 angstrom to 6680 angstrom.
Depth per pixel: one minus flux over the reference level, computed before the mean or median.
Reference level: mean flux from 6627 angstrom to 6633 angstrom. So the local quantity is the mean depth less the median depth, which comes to -0.10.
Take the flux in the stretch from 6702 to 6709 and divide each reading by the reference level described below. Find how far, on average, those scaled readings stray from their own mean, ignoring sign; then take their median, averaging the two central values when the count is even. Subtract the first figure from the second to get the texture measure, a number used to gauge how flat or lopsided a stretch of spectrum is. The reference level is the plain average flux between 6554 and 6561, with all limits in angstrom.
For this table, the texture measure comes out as 0.89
